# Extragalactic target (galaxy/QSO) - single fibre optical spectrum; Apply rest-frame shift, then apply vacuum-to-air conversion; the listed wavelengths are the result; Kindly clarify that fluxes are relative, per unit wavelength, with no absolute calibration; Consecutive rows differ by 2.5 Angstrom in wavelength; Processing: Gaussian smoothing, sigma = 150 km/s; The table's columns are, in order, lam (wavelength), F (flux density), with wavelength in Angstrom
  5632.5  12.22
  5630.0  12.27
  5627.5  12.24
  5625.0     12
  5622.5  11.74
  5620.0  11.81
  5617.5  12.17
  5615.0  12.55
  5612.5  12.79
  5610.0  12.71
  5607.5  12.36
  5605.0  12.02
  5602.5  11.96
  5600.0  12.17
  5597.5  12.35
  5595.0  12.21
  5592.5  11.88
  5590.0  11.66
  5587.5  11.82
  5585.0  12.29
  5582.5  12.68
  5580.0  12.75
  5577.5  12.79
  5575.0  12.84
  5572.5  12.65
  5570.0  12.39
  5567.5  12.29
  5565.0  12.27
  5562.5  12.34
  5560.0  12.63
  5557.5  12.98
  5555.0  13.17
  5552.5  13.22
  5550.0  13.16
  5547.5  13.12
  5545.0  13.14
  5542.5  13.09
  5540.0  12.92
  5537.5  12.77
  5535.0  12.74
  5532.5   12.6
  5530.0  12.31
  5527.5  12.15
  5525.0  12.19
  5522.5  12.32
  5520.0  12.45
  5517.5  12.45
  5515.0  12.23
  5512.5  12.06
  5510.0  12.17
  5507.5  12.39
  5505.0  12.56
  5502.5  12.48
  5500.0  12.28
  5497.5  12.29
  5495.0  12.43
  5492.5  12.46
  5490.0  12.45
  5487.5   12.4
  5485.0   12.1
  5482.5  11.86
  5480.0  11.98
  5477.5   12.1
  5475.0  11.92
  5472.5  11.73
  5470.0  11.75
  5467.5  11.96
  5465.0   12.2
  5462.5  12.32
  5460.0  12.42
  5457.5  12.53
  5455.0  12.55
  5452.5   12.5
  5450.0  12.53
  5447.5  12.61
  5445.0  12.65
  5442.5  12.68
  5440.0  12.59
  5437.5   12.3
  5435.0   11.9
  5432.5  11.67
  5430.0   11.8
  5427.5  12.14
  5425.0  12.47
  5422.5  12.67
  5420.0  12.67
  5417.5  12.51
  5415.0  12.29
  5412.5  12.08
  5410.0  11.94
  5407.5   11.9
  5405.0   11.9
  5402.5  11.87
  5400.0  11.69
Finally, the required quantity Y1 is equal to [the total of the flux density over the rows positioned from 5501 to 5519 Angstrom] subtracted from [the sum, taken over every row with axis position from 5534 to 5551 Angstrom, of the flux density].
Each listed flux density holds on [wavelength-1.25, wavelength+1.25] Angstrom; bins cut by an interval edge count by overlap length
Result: 4.6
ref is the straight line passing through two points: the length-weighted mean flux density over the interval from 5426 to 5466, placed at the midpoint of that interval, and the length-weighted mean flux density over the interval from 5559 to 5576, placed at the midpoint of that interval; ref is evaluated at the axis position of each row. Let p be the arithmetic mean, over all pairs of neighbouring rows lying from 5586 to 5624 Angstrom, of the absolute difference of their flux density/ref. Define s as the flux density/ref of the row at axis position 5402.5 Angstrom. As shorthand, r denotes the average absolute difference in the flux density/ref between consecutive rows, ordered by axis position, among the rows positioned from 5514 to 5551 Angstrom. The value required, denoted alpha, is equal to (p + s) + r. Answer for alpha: 0.99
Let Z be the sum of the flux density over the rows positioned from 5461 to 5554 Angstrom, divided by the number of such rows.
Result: 12.4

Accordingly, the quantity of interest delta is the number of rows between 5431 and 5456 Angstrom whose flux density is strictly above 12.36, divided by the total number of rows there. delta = 0.70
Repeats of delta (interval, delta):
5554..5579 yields 0.70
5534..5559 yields 1.00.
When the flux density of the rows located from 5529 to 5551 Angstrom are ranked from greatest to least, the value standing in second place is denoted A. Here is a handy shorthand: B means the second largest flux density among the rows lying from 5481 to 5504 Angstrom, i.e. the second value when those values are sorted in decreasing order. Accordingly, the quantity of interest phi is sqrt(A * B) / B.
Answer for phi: 1.03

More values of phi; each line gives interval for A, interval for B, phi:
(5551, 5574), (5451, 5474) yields 1.03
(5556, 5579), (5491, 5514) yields 1.01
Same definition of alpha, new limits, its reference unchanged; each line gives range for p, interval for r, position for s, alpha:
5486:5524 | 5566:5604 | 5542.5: 1.08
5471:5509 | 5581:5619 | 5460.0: 1.04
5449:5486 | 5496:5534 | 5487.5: 1.02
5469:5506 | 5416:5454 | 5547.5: 1.08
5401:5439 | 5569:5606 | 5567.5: 1.01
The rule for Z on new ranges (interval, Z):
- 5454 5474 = 12.2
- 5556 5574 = 12.5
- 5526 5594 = 12.6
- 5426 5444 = 12.2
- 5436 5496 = 12.3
